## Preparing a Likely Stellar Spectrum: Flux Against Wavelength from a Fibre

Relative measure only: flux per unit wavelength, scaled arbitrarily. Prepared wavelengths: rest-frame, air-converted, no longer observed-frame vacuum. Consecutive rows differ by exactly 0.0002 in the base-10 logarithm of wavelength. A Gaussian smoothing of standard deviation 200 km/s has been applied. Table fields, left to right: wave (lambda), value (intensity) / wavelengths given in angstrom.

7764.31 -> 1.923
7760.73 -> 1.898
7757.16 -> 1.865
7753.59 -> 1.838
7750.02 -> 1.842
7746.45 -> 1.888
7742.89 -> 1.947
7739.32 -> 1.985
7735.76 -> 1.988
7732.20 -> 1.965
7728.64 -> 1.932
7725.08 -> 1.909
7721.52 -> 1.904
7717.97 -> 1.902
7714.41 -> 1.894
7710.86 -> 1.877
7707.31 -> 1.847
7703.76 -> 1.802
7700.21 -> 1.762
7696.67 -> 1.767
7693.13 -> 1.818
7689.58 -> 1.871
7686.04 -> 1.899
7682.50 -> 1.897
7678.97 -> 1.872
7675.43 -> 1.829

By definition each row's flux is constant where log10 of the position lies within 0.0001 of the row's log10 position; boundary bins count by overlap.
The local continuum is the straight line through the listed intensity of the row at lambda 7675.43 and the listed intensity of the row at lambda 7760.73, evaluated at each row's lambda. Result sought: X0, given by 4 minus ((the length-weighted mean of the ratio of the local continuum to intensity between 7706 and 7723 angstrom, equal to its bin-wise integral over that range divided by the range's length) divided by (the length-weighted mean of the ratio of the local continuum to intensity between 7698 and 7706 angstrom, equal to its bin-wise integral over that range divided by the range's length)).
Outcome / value 3.05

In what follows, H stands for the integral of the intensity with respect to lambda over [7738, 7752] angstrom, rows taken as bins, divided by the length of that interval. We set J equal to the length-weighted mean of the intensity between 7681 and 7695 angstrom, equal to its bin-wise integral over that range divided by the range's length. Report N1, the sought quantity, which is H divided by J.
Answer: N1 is 1.02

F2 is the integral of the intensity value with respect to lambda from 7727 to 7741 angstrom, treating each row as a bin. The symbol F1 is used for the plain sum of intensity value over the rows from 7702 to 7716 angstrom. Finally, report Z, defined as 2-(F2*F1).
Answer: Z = -202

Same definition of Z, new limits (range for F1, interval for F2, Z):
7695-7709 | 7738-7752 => -190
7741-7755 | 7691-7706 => -200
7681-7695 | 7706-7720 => -195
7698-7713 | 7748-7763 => -202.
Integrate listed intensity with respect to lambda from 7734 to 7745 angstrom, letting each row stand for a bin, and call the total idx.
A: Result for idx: 21.7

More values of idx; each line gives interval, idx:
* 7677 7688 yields 20.8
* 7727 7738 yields 21.6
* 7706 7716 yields 18.7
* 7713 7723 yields 19.0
